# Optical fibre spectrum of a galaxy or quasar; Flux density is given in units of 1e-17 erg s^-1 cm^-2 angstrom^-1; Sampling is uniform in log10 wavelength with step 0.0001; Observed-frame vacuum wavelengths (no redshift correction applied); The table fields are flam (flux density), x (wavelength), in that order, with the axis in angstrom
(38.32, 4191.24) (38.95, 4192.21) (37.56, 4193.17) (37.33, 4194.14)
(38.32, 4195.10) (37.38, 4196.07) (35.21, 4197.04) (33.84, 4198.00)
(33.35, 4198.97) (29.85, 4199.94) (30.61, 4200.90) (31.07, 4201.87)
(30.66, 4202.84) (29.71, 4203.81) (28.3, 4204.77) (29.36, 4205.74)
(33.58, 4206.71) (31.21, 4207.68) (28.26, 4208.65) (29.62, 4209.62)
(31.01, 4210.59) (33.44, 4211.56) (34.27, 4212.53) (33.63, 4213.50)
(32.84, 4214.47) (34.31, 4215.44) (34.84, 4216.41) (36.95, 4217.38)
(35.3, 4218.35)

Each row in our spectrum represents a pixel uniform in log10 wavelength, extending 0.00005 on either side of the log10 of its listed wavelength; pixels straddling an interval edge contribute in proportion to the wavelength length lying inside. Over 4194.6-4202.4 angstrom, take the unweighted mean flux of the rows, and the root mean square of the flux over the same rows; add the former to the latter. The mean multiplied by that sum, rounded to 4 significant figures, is 2276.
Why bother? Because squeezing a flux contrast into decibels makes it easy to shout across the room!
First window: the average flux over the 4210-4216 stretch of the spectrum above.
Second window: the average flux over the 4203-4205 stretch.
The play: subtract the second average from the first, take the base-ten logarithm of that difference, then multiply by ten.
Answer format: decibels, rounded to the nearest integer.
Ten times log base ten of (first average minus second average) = 6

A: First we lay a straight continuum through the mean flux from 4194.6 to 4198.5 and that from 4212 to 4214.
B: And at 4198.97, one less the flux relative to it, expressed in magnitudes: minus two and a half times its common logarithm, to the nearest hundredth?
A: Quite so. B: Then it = 2.89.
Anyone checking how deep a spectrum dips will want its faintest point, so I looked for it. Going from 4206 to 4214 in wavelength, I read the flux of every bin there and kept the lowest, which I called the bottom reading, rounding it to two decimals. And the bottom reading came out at 28.26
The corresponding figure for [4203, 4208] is 28.30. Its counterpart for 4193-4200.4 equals 29.85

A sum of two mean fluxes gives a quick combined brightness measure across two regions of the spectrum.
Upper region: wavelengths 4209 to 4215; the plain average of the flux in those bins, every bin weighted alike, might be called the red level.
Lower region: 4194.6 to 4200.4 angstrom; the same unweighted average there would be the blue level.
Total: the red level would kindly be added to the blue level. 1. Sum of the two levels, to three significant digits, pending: 67.1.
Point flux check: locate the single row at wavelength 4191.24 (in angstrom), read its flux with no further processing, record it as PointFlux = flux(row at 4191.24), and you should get 38.32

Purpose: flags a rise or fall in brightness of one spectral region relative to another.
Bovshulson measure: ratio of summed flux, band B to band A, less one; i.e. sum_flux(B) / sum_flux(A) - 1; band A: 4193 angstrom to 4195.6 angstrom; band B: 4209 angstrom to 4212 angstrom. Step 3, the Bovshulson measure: -0.17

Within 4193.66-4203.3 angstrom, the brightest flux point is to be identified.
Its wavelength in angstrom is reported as 4195.10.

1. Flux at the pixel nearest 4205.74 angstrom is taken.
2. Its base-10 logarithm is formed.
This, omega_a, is 1.47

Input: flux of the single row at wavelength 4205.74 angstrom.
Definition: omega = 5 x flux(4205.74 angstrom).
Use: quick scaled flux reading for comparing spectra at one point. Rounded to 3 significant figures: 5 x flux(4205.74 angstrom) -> 147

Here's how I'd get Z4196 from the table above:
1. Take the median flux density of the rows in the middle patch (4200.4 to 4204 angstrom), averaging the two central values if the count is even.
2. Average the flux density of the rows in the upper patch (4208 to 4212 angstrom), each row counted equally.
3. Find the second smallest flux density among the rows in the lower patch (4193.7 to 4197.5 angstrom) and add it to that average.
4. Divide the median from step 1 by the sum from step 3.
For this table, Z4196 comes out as 0.451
